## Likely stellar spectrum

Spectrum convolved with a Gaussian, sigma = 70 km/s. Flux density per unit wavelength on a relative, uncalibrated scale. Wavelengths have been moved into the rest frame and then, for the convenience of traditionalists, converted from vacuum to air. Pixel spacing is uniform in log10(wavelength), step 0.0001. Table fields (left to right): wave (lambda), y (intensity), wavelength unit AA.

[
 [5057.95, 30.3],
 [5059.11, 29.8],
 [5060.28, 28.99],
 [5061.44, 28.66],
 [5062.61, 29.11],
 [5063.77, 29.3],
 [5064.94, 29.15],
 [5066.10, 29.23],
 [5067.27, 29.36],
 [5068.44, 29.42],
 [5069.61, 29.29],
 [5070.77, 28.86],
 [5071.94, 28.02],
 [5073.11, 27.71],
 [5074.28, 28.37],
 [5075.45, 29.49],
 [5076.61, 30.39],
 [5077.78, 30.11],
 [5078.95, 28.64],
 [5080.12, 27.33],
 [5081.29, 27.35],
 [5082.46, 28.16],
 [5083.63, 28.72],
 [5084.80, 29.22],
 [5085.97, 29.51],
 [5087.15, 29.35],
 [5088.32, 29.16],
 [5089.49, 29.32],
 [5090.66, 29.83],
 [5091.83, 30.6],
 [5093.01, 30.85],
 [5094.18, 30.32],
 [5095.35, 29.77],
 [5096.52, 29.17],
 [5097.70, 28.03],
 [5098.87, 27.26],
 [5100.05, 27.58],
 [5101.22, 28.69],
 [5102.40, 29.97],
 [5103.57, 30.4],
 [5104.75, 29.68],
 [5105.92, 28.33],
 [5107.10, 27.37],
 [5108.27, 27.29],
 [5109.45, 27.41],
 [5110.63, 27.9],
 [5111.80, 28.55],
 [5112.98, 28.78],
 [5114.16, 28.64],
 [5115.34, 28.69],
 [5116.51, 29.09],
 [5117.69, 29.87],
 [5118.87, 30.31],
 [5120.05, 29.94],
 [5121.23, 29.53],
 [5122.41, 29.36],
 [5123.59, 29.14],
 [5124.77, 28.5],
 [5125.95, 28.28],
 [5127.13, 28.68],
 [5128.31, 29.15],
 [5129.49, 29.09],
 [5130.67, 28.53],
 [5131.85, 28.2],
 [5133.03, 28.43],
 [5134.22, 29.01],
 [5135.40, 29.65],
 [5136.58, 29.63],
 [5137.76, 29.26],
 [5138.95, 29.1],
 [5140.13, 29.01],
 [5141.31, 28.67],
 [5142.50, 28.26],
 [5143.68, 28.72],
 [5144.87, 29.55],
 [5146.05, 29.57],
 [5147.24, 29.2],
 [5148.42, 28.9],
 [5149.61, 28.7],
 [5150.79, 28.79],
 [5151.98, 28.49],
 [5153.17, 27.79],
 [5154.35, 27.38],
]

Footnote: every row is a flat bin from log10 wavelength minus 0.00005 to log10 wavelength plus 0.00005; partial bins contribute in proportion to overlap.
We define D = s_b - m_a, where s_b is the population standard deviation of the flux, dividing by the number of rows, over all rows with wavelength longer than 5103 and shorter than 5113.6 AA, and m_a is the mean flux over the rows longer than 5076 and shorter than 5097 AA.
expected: -28.3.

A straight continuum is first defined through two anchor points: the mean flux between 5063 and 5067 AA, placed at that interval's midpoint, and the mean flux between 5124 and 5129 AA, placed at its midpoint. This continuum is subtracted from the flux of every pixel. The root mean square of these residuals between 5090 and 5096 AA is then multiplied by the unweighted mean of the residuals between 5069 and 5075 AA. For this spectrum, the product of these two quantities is -1.0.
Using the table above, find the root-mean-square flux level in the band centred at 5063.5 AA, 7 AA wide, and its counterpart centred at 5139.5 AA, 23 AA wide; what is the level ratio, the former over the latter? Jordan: 1.00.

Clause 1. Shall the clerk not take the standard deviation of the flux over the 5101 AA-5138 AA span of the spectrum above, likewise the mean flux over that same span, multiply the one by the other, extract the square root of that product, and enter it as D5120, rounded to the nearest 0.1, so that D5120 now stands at 4.8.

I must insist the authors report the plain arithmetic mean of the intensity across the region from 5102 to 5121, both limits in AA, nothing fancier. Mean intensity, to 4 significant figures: 28.89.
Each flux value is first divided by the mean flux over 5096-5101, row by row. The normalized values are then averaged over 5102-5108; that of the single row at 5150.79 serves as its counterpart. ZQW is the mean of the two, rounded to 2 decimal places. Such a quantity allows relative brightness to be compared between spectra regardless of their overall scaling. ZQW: 1.03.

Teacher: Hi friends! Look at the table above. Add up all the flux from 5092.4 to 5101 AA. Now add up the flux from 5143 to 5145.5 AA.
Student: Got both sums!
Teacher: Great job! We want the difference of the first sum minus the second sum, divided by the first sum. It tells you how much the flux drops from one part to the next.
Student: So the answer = 0.7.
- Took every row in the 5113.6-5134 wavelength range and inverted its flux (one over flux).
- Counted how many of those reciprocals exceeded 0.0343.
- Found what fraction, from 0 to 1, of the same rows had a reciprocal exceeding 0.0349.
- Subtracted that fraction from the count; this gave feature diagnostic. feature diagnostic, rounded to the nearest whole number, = 12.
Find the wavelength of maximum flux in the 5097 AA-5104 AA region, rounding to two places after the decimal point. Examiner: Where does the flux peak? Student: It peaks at 5103.57 AA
